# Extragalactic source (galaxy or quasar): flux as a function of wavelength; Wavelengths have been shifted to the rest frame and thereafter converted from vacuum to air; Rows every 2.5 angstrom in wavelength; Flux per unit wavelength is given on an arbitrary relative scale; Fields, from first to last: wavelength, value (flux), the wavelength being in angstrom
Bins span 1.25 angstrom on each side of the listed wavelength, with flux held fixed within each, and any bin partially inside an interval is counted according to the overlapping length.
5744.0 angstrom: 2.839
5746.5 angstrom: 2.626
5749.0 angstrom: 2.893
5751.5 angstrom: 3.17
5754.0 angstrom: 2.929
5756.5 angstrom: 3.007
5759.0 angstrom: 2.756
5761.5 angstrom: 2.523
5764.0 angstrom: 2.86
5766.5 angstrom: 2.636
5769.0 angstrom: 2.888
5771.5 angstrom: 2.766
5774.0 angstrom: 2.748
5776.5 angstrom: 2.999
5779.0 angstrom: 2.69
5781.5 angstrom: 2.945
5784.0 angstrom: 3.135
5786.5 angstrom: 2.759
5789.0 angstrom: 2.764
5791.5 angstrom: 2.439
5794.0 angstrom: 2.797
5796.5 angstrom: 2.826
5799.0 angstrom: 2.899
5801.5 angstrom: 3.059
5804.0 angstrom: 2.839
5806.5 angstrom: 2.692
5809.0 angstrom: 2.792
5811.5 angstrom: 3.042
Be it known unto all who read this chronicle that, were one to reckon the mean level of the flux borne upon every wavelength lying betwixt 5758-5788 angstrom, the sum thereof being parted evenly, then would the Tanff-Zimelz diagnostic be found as 2.81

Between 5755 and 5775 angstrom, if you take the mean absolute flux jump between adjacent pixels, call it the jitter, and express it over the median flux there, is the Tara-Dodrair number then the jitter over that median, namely 0.0744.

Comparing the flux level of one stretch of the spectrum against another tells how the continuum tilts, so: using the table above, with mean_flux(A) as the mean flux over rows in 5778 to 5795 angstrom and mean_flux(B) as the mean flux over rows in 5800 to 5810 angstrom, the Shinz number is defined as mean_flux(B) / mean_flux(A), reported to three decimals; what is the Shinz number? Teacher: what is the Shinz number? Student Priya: 1.020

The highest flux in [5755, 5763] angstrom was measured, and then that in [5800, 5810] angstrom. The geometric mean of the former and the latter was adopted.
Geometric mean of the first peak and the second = 3.03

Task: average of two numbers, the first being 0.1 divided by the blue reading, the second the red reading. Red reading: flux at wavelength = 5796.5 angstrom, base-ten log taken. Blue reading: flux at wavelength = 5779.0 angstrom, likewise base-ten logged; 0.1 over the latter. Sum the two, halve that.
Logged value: 0.342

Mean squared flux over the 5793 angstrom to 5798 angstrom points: 7.9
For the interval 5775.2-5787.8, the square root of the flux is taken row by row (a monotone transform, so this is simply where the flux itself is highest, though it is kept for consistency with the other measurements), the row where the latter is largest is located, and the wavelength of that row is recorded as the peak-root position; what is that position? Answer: 5784.0 angstrom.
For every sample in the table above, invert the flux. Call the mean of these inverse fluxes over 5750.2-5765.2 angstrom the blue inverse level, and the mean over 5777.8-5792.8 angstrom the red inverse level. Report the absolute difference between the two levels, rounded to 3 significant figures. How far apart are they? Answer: 0.0110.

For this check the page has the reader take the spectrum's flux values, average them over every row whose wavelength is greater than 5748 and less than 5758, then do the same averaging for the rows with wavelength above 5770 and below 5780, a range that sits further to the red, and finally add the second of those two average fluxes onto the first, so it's 5.80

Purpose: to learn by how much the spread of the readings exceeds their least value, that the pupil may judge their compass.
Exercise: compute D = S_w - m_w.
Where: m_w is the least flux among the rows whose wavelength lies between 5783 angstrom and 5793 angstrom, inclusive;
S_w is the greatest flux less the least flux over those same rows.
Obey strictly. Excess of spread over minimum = -1.7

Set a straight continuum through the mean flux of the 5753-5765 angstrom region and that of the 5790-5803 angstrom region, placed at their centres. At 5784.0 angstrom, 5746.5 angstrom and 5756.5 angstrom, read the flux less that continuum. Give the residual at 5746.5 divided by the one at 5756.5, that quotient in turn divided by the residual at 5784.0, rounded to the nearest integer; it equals -3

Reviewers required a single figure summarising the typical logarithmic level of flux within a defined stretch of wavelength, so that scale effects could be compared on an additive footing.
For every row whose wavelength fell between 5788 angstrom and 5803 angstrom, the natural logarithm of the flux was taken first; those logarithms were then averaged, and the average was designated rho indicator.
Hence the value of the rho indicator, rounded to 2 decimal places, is 1.03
